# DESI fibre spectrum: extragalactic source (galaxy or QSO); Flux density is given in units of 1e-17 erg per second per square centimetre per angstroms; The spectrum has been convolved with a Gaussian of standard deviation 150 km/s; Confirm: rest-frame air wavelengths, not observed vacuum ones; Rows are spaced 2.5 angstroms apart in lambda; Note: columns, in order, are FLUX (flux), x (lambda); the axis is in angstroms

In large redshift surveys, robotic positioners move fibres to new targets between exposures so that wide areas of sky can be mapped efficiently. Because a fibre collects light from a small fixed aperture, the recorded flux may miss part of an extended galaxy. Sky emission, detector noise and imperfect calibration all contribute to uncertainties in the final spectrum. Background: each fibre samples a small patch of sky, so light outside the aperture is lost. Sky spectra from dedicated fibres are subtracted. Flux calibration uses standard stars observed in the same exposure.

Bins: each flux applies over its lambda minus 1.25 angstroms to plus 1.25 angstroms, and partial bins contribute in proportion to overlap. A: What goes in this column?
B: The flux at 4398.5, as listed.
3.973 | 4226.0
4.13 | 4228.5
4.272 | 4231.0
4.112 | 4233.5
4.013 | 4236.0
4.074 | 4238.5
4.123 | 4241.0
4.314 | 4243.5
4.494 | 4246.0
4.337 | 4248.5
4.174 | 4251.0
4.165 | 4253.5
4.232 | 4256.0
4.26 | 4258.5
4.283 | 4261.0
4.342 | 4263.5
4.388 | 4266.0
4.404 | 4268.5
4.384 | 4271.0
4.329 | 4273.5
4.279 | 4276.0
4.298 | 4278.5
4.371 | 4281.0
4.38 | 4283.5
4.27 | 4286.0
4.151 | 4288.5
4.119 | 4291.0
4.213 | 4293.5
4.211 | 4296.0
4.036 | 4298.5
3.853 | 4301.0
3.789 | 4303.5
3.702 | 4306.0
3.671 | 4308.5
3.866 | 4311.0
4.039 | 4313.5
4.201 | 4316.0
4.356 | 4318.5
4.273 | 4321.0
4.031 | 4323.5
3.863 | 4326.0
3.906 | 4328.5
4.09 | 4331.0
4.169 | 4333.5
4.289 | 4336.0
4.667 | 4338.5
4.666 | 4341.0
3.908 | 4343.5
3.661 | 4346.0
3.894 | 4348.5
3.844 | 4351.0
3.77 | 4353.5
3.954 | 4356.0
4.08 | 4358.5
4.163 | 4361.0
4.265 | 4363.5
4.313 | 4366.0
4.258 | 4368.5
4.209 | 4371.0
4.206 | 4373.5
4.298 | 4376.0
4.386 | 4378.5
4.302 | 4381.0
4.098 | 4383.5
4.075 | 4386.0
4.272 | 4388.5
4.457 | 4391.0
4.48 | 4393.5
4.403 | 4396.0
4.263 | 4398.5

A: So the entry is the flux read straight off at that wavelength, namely 4.263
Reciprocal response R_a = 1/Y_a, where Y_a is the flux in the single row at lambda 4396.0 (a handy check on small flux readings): 0.227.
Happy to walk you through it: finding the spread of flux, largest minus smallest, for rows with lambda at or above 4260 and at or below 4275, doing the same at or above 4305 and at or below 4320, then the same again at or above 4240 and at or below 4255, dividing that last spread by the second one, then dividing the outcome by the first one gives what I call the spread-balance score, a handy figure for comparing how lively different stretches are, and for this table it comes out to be 4.5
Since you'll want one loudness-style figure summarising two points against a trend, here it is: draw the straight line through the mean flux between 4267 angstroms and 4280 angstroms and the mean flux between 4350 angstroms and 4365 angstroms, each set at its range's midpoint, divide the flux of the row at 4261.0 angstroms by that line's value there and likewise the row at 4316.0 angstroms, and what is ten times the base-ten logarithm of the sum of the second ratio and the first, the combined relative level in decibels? 2.97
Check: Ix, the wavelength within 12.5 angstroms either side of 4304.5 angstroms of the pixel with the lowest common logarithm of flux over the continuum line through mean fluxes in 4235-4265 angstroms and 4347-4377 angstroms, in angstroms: 4308.5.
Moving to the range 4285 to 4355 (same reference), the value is 4308.5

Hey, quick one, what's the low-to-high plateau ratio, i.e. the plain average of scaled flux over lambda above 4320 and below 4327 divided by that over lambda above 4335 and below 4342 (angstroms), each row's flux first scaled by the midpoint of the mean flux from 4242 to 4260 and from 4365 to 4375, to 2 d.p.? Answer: 0.89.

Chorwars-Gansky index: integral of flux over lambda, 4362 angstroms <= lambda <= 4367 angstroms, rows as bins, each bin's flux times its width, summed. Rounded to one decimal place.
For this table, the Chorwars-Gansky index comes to 21.4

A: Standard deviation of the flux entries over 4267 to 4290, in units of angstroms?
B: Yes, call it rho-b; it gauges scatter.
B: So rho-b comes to 0.08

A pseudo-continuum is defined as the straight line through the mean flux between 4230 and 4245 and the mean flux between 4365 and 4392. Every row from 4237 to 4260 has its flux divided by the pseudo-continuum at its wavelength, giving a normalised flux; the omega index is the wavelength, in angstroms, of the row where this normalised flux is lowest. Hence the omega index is 4238.5 angstroms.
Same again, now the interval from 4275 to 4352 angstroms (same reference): 4346.0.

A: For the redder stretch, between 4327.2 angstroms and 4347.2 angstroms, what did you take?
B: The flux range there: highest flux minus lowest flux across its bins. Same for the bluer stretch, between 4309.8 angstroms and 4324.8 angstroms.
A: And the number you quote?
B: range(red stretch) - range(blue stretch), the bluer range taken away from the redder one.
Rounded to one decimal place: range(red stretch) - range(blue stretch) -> 0.5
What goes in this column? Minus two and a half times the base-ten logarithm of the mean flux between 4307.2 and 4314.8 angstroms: -1.47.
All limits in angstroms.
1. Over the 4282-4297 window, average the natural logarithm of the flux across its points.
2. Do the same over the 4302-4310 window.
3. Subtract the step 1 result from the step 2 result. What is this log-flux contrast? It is -0.13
